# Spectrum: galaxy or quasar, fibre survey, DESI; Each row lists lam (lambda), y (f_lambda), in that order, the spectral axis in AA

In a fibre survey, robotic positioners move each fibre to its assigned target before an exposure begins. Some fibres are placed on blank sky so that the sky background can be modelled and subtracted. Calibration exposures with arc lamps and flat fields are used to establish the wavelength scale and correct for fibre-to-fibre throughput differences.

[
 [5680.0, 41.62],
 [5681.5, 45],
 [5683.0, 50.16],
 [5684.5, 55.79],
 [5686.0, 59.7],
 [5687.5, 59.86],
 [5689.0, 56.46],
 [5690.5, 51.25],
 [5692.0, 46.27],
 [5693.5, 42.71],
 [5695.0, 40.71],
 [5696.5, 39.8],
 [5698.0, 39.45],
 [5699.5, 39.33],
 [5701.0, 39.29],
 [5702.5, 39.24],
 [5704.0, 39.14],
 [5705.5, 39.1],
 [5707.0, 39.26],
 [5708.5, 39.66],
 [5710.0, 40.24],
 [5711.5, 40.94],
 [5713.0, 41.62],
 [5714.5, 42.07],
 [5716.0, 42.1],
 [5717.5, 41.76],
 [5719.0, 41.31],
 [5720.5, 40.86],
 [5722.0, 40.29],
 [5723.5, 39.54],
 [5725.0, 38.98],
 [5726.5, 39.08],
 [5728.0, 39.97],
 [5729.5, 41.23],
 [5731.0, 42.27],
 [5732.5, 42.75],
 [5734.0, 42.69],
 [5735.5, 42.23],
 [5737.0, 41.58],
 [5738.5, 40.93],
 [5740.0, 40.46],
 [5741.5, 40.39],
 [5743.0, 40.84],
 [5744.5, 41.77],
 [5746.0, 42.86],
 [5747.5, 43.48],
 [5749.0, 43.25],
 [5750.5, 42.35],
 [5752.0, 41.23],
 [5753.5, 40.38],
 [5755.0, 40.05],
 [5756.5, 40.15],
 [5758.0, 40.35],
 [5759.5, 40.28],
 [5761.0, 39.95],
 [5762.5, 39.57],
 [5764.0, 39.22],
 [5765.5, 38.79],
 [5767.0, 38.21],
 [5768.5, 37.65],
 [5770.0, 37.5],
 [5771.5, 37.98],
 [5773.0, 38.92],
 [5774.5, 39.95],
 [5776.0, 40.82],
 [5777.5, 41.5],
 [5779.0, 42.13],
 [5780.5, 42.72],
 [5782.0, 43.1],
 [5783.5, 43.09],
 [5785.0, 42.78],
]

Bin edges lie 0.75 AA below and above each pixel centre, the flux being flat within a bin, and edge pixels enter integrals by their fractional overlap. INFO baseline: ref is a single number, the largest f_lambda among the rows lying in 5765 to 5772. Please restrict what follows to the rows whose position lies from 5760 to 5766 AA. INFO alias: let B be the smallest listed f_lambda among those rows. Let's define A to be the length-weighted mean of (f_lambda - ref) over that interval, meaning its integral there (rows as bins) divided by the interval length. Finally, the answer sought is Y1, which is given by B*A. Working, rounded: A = 0.7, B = 38.79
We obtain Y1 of 25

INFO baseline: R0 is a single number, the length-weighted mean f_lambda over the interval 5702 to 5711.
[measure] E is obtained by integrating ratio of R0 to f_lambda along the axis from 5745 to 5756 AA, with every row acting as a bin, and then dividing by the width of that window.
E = 0.943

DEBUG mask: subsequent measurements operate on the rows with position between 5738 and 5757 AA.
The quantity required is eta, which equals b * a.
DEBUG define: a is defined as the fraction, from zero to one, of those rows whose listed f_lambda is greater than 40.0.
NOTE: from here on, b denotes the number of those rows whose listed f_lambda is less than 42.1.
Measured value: 9.0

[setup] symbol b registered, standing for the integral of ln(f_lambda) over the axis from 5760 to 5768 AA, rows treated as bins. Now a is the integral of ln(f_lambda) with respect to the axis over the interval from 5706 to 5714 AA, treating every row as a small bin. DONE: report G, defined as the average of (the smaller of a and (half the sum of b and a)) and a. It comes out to 29.5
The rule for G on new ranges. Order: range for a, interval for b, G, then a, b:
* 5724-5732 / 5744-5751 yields 28.8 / 29.6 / 26.3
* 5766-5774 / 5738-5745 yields 28.3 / 29.1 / 26.0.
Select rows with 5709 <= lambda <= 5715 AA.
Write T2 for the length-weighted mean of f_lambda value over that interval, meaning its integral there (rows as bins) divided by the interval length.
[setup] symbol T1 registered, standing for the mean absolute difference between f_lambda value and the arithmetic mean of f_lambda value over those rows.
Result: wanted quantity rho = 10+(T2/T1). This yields 76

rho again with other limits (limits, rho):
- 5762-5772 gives 68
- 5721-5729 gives 99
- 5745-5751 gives 123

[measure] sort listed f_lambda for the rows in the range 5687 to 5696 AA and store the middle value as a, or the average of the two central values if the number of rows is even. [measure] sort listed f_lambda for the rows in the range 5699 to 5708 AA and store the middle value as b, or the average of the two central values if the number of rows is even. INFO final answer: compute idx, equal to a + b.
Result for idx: 88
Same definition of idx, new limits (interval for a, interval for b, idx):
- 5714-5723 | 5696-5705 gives 81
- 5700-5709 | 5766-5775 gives 77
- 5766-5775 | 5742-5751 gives 81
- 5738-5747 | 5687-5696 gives 90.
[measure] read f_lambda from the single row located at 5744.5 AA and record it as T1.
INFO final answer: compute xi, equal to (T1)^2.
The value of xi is 1745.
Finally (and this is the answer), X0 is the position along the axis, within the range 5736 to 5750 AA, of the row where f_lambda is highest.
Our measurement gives 5747.5 AA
